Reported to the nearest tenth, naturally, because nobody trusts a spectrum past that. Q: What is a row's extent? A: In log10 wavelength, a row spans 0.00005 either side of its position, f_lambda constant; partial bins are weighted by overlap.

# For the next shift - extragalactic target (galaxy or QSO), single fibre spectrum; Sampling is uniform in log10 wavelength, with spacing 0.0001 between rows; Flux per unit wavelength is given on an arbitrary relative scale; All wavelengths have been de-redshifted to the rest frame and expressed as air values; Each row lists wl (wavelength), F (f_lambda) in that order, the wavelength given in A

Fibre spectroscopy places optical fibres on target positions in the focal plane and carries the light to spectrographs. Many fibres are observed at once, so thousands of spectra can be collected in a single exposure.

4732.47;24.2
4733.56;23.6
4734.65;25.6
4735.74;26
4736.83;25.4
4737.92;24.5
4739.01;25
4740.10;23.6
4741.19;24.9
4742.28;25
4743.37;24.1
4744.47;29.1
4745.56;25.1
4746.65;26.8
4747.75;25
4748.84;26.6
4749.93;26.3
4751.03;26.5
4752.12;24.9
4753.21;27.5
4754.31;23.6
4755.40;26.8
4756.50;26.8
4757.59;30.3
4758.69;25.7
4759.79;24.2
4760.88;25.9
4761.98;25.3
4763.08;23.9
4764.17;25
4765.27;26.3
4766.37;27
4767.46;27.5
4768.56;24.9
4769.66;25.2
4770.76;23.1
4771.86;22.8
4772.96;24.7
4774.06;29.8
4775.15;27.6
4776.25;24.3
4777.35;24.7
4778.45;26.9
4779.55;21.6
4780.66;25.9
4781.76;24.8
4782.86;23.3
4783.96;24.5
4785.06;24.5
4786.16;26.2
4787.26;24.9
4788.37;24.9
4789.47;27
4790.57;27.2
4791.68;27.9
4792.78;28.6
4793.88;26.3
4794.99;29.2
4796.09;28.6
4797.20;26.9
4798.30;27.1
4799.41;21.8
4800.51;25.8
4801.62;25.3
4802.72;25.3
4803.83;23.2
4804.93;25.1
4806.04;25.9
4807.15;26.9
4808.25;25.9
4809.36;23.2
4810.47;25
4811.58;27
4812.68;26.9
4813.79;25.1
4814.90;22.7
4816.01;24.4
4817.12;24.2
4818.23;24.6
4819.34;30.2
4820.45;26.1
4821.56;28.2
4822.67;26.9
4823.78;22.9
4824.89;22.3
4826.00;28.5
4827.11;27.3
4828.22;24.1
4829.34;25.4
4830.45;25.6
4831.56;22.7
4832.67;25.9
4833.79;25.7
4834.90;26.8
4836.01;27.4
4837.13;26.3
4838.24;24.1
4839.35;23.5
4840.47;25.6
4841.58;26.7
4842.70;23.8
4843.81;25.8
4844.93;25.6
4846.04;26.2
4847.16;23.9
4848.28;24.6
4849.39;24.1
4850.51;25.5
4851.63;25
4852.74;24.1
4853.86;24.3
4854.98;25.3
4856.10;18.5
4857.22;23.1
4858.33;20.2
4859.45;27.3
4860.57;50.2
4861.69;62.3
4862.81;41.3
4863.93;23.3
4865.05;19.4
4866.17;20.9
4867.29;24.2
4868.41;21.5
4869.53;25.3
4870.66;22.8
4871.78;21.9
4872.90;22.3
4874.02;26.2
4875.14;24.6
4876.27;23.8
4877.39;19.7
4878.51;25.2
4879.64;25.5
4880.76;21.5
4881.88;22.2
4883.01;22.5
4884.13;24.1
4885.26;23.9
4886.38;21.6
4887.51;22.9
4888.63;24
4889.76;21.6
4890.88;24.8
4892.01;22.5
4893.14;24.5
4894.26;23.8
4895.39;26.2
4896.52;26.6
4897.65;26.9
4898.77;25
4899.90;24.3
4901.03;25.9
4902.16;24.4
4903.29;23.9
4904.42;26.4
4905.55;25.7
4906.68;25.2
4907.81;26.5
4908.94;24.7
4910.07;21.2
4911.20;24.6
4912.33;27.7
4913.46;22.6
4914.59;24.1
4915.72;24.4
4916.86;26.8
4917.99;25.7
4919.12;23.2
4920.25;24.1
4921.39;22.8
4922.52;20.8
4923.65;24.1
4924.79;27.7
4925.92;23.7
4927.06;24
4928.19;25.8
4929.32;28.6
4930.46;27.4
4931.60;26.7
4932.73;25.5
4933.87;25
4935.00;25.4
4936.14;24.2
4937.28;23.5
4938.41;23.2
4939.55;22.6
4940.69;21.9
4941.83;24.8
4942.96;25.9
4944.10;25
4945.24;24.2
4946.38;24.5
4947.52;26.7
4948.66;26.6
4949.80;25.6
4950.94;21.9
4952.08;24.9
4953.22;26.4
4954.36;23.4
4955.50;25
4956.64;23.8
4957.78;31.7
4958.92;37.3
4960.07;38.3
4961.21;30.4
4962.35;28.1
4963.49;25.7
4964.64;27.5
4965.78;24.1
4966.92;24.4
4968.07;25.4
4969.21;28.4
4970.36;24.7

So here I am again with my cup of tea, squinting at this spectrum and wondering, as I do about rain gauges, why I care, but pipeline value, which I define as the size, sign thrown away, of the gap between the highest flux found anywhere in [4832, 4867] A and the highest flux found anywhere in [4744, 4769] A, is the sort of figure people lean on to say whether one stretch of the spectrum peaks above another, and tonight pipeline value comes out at 32.0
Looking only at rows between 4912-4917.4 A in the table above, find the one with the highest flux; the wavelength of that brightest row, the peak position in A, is 4912.33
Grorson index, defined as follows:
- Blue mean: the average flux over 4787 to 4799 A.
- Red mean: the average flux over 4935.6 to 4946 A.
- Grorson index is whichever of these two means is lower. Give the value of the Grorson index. 23.9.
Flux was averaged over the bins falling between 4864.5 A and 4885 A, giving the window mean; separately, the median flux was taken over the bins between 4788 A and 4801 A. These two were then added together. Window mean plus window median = 50.0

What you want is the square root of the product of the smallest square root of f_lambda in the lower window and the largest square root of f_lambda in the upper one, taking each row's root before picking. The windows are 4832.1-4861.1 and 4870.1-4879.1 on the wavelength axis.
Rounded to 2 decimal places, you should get 4.69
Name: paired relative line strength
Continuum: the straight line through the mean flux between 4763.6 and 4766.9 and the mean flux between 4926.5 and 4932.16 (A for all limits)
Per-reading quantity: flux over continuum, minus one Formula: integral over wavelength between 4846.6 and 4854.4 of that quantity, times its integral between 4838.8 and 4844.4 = 0.14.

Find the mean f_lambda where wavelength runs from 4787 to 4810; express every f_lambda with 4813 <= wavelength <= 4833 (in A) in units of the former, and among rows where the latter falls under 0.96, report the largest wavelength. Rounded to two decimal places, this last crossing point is 4831.56 A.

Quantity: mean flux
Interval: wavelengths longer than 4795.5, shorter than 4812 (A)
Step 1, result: 25.5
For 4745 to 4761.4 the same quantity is 26.1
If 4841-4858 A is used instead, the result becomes 24.4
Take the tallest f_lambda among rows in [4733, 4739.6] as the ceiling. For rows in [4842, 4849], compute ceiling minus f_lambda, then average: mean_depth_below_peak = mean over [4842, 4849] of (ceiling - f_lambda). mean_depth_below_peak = 1.0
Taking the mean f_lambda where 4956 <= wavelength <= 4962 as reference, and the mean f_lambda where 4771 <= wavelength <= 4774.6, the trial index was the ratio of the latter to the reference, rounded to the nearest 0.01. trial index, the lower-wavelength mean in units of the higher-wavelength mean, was 0.80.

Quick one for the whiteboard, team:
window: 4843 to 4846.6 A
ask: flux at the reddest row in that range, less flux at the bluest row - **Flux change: 0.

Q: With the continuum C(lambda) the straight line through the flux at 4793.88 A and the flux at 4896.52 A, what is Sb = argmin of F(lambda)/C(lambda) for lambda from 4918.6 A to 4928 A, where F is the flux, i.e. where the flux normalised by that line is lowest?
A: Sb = 4922.52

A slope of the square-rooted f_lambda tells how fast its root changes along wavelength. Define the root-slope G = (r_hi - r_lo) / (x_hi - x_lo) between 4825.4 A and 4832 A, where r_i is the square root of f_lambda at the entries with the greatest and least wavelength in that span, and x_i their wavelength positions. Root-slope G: -0.10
